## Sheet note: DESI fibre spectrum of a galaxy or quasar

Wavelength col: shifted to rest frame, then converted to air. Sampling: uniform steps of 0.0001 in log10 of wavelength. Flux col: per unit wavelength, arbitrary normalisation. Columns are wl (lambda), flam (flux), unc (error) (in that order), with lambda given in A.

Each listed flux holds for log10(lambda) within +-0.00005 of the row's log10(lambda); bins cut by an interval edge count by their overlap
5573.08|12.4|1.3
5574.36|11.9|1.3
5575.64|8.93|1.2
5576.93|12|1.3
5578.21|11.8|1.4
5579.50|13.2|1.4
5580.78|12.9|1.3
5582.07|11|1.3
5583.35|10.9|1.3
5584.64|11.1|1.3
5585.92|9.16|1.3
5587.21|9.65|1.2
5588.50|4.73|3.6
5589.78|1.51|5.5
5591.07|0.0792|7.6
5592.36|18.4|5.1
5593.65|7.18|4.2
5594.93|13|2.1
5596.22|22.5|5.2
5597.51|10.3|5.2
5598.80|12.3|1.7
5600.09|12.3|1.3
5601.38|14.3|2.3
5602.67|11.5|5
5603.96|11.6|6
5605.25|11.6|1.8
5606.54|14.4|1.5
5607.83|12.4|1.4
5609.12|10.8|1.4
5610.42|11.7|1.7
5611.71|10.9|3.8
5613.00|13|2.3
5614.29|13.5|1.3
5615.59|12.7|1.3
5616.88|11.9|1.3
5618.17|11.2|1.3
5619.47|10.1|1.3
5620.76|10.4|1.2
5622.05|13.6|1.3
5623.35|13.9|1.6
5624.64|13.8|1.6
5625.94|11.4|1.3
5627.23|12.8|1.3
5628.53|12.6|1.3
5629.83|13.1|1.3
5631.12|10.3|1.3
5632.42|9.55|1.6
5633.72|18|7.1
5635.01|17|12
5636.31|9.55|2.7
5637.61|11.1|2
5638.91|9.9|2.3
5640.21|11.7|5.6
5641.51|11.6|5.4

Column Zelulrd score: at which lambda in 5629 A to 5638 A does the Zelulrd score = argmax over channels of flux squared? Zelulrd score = 5633.72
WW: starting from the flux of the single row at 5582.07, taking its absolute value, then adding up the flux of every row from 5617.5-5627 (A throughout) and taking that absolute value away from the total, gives 73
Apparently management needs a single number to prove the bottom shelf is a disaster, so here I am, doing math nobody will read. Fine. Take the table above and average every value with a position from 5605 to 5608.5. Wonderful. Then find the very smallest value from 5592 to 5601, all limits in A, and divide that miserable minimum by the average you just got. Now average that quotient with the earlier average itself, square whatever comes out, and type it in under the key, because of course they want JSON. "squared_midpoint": 45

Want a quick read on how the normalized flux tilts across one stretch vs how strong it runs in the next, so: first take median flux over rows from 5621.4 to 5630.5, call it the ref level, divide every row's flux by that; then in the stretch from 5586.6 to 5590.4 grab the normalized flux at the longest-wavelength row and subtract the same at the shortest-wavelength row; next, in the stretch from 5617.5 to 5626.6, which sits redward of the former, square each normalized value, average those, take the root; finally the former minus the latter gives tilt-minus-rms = -1.5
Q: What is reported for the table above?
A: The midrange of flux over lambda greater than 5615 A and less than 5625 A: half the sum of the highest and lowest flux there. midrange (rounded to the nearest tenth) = 12.0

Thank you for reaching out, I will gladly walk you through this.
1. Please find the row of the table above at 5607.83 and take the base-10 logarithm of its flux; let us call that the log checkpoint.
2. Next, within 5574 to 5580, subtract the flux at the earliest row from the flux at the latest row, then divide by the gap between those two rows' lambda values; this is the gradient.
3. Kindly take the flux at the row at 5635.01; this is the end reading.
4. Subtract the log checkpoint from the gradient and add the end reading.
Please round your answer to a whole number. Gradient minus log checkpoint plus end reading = 16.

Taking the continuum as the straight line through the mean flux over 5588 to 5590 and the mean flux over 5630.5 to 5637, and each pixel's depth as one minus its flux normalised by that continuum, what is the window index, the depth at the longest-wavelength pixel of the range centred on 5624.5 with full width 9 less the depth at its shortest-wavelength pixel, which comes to -0.04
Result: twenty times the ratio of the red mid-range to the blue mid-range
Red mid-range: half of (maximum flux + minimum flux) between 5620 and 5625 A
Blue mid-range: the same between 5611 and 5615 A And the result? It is 19.9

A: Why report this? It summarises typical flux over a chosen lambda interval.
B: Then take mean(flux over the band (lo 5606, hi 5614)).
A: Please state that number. 12.2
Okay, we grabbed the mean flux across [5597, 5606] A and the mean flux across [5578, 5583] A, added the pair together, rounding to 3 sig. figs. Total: 24.2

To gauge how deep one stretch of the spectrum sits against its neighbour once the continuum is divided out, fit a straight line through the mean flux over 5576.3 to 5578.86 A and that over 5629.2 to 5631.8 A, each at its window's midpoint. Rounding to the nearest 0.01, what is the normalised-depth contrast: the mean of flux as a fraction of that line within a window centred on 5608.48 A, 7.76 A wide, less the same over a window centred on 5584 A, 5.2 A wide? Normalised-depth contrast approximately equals 0.13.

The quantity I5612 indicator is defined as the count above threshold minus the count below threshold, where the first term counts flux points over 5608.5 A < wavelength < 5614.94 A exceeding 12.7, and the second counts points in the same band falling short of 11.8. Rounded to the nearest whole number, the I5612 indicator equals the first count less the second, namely -1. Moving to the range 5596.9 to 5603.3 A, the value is -1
